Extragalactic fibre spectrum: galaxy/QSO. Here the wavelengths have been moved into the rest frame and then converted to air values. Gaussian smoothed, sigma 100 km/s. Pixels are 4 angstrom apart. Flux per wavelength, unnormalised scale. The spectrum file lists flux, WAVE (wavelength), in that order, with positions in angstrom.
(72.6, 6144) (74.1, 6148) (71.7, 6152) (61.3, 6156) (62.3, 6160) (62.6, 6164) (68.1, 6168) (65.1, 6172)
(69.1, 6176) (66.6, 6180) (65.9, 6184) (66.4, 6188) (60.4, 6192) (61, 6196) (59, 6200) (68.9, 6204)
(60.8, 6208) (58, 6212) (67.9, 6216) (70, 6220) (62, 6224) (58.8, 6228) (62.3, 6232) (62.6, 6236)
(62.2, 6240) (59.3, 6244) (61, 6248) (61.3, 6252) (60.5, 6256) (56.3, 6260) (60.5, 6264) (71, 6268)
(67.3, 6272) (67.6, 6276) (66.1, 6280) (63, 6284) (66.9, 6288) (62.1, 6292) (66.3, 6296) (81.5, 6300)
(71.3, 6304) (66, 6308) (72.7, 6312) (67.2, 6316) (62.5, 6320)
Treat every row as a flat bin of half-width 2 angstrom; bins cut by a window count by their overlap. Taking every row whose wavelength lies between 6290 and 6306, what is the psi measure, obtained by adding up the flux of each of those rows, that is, 281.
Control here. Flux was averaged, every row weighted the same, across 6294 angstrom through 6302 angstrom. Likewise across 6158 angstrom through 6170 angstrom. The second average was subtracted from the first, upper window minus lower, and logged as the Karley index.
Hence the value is 10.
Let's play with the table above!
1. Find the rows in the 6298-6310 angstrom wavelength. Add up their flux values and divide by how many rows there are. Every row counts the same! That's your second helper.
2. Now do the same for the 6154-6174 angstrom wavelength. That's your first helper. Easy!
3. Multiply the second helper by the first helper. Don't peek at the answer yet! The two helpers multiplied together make 4659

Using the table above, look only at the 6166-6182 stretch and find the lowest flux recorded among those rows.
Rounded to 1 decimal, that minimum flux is 65.1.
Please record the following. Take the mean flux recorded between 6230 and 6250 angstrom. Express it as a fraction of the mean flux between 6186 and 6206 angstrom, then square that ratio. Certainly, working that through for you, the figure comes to 0.95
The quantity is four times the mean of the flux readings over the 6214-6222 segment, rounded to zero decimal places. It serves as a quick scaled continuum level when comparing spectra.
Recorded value 276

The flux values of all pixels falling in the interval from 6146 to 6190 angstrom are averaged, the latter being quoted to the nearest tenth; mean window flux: 66.7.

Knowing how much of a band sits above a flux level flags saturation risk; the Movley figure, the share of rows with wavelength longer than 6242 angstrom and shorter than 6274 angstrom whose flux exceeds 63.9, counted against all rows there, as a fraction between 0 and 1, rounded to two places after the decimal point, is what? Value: 0.25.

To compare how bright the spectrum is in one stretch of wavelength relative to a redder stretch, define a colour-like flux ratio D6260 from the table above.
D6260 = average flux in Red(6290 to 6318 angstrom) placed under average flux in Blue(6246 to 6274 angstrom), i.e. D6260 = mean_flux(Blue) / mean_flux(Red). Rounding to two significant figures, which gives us 0.90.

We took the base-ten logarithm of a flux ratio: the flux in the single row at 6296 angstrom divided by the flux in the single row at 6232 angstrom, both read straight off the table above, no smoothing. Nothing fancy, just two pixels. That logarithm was 0.027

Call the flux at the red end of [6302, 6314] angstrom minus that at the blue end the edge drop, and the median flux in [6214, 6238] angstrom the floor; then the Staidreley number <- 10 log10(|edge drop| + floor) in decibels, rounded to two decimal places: 18.05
